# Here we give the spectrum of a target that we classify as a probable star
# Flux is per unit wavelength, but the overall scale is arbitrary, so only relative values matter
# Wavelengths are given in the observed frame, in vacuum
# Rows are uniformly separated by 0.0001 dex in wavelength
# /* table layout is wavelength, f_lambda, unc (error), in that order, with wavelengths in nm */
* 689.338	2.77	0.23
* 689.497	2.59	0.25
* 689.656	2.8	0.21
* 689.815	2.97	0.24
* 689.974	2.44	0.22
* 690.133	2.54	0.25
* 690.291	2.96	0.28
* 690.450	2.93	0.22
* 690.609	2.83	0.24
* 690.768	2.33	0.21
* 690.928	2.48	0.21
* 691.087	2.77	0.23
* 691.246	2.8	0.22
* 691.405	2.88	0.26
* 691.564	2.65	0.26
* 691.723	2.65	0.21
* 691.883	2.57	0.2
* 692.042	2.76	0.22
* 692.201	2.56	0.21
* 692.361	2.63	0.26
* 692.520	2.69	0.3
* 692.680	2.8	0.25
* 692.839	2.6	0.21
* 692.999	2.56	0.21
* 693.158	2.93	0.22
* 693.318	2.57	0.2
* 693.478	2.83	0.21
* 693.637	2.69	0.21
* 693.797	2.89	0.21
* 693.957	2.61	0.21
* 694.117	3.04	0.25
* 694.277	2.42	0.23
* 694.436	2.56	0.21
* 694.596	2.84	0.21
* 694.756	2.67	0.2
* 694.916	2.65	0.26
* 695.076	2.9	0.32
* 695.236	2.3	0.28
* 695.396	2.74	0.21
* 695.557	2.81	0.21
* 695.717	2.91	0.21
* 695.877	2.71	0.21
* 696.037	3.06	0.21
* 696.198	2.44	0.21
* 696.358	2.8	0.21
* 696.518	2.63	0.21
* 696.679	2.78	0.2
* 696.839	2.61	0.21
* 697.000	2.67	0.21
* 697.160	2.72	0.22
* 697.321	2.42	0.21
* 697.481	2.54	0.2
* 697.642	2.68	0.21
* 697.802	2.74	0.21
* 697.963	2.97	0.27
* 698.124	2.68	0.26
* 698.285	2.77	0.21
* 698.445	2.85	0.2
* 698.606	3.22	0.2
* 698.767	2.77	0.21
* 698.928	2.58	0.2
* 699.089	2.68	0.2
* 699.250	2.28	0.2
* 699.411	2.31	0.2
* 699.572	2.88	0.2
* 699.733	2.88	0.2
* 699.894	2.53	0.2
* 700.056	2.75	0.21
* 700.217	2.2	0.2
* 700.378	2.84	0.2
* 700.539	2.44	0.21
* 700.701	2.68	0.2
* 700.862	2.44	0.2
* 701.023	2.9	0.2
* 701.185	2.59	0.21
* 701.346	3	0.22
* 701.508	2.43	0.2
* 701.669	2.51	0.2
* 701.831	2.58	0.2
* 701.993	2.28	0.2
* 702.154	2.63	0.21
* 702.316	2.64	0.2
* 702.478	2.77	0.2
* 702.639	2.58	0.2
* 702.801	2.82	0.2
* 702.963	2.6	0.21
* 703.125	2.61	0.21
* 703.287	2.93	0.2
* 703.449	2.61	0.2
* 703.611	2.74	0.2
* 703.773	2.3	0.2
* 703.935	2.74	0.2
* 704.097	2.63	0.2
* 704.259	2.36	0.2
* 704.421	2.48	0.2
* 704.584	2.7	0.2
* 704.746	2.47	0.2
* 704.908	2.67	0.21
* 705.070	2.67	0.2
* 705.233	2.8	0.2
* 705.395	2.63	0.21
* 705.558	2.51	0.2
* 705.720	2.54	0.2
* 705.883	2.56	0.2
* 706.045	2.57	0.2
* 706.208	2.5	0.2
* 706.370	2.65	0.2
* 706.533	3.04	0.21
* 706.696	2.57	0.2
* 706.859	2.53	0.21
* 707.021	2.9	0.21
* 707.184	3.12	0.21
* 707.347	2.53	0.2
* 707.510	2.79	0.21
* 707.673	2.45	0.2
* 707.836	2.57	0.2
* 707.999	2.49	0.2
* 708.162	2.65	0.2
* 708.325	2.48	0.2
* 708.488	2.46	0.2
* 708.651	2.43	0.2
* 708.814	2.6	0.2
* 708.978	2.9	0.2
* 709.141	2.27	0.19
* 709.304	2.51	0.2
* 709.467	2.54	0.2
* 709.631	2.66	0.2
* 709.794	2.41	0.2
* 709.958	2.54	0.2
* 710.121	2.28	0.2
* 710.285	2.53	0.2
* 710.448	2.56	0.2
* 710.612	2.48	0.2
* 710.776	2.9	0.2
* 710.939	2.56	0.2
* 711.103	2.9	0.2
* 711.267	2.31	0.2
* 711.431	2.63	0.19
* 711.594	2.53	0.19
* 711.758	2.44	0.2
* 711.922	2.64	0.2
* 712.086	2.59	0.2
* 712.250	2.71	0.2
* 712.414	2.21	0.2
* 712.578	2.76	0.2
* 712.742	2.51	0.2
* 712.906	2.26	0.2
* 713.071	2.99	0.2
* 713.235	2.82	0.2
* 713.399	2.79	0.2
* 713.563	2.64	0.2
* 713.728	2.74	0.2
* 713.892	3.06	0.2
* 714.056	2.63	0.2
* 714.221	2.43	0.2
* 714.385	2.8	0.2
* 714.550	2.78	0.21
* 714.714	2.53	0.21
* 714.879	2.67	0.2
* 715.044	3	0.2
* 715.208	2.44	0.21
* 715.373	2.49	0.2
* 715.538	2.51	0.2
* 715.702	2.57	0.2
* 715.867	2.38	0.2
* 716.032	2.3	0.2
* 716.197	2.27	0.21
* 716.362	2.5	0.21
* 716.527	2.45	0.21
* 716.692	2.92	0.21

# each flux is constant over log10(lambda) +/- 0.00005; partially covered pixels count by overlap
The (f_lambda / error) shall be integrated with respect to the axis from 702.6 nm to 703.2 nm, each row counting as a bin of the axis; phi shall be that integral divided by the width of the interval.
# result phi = 13.0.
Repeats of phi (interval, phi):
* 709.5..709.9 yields 12.7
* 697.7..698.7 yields 13.0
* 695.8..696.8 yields 13.1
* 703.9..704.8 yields 12.8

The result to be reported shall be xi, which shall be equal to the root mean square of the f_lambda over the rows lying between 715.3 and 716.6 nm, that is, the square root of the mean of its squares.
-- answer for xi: 2.44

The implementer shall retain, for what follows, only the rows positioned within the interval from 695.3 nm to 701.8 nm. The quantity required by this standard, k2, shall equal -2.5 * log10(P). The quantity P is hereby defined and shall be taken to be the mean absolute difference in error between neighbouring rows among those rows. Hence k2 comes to 5.3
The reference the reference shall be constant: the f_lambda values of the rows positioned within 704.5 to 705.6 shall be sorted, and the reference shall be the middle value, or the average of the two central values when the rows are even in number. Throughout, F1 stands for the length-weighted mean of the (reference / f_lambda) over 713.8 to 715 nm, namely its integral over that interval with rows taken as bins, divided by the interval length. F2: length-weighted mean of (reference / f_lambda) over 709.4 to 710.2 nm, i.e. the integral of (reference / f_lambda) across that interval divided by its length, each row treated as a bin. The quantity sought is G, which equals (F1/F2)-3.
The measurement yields -2.08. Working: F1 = 0.99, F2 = 1.08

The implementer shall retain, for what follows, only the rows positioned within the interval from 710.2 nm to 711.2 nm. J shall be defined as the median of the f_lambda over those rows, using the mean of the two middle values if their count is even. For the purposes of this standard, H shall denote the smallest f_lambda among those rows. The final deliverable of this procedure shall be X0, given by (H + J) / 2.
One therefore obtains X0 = 2.52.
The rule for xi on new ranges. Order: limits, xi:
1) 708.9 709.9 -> 2.56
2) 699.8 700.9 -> 2.56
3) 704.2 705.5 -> 2.60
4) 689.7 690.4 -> 2.74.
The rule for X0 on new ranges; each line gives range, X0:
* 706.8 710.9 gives 2.40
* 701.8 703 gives 2.45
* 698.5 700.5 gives 2.46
